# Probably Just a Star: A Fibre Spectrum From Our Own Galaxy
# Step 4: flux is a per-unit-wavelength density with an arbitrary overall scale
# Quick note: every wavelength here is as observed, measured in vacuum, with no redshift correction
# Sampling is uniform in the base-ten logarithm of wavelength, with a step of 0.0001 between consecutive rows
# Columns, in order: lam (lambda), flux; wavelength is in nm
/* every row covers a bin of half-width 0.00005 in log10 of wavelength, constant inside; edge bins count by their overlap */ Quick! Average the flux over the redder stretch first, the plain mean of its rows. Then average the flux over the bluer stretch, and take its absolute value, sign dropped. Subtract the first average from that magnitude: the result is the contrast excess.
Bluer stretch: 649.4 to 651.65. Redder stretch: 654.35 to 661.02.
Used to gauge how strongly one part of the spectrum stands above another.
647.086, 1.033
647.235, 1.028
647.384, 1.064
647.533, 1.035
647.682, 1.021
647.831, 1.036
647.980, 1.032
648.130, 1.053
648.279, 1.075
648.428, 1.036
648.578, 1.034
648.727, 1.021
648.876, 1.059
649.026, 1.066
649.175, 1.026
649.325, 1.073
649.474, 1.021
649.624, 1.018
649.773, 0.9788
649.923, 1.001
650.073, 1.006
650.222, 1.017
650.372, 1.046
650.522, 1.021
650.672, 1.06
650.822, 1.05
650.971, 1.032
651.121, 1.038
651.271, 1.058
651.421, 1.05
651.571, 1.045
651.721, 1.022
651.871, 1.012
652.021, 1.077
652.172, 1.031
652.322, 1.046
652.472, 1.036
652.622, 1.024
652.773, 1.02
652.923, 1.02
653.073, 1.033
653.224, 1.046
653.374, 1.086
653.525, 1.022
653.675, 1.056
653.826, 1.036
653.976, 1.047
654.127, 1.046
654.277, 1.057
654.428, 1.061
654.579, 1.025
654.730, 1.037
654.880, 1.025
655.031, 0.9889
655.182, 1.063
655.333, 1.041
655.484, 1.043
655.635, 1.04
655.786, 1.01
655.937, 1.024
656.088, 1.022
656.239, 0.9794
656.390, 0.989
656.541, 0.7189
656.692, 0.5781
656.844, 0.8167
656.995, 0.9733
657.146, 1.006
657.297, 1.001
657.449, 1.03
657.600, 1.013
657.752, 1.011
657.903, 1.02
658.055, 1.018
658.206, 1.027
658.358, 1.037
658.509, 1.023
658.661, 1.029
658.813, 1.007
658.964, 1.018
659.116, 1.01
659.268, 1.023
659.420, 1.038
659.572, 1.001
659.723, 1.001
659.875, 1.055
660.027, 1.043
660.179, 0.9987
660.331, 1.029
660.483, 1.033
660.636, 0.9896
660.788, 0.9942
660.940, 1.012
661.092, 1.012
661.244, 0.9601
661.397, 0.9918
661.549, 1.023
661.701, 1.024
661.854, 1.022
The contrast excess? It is 0.032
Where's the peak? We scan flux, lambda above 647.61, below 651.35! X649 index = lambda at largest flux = 648.279 nm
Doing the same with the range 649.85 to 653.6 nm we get 653.374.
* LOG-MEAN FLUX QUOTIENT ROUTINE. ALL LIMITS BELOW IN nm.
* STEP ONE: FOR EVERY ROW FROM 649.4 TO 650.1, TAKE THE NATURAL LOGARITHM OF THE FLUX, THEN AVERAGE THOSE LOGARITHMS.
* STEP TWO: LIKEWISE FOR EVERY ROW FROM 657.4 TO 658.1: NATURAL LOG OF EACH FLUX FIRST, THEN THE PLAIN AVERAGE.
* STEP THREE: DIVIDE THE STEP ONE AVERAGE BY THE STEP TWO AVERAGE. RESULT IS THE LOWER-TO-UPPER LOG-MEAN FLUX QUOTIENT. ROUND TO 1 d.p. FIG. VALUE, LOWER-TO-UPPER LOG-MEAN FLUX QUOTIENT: 0.3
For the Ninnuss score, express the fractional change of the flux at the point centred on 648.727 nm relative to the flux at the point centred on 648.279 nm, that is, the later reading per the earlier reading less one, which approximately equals -0.050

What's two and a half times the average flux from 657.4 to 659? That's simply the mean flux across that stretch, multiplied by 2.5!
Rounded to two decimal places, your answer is 2.55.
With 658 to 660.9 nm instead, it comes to 2.55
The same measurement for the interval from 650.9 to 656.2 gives 2.59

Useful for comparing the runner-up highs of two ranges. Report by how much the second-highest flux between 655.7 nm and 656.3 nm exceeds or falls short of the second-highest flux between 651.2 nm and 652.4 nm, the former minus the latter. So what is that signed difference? -0.04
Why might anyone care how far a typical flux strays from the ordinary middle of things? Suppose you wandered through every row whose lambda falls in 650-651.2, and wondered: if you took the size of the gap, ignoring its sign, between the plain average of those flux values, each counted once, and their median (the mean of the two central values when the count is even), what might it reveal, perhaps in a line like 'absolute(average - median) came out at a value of 0.001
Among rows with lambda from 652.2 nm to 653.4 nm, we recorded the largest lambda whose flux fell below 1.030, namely 652.923 nm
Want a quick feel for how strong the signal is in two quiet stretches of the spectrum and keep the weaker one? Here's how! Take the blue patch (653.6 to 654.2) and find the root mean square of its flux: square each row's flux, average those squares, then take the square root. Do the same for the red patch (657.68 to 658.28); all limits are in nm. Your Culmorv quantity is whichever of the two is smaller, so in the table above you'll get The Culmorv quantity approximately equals 1.02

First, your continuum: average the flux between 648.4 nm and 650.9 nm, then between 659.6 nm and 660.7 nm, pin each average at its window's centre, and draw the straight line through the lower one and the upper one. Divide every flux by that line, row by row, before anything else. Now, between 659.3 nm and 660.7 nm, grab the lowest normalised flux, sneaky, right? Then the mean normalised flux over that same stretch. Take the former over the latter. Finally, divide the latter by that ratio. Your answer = 1.03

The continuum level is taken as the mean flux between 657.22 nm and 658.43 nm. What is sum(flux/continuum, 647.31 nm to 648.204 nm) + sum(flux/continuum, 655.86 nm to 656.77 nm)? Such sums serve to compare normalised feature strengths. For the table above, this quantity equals 11.3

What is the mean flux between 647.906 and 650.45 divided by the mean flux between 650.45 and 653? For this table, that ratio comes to 1.00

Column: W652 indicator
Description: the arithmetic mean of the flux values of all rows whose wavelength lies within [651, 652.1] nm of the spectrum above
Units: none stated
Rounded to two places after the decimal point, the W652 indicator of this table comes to 1.04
